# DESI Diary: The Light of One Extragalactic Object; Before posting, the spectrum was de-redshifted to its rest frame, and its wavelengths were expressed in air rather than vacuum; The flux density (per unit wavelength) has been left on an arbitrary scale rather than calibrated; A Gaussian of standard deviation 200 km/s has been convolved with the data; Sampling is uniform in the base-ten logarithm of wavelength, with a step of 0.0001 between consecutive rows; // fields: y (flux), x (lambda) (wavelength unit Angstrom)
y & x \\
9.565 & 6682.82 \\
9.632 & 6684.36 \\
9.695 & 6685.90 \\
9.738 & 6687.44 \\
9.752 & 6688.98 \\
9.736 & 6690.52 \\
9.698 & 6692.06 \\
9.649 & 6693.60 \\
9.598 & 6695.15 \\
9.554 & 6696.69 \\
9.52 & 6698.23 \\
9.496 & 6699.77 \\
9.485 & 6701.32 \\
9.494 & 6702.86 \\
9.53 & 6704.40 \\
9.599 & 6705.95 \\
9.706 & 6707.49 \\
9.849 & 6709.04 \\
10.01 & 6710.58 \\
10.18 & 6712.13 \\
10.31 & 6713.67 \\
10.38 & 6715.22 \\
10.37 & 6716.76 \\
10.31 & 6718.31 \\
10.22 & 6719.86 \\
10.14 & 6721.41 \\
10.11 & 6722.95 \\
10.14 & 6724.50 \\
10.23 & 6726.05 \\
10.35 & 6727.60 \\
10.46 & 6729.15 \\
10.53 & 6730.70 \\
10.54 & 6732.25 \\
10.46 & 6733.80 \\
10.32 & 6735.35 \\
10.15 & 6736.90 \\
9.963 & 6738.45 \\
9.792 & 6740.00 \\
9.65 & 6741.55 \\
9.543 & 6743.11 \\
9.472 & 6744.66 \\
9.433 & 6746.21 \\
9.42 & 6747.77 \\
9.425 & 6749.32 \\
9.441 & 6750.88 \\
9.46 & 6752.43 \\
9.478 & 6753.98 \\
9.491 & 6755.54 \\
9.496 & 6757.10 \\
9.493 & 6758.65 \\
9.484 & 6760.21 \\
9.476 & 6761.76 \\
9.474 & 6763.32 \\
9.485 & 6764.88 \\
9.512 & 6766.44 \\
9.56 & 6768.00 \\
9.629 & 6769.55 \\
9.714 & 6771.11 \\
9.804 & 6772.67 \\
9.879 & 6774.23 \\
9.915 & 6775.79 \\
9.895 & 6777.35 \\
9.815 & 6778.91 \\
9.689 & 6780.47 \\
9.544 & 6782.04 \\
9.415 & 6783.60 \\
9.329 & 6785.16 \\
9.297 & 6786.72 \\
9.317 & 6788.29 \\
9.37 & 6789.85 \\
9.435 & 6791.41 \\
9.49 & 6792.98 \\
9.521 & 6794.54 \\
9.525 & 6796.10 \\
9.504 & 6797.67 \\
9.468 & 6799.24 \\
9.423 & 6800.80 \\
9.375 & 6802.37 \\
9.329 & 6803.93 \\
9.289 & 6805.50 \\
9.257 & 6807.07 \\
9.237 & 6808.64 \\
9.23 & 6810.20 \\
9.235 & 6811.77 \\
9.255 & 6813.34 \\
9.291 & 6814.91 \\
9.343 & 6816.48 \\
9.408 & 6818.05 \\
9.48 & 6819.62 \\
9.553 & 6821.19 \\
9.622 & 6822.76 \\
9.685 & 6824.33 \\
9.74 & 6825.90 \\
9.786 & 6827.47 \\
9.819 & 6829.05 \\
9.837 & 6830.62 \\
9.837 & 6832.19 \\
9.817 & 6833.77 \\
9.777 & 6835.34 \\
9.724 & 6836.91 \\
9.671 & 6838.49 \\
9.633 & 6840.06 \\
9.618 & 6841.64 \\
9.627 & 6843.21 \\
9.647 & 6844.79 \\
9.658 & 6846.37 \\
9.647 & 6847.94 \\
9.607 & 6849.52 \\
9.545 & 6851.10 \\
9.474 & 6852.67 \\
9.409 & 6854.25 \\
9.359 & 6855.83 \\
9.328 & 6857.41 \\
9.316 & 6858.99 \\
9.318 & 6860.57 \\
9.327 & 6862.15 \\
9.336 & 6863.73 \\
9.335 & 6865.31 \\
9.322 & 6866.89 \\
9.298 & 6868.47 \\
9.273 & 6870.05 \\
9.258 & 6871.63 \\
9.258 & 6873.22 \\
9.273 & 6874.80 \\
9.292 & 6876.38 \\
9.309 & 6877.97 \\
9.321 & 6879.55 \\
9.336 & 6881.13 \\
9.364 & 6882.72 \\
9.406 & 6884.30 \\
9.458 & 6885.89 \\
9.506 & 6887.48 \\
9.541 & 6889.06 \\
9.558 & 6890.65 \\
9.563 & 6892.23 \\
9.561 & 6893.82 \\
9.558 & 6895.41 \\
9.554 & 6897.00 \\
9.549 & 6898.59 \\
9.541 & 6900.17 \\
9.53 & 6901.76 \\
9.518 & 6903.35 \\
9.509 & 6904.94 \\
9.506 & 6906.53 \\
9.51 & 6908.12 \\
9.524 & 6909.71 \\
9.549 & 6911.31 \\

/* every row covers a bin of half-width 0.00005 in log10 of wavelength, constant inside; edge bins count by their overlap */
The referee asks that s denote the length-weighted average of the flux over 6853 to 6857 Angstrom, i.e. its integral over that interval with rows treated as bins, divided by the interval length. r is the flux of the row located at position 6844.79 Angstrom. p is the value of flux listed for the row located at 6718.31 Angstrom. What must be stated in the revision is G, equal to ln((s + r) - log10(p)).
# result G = 2.89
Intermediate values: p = 10.31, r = 9.647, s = 9.38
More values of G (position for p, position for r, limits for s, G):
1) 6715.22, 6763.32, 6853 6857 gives 2.88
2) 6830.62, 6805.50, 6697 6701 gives 2.88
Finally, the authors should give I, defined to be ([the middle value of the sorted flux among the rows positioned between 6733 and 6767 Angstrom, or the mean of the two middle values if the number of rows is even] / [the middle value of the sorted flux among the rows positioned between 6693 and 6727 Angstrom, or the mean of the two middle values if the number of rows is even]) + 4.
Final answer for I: 4.96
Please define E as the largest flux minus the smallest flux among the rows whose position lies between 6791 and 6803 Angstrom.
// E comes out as 0.15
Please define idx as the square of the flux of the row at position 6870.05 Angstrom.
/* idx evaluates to 86.0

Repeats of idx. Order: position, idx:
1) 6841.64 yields 92.5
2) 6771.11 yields 94.4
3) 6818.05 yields 88.5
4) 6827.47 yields 95.8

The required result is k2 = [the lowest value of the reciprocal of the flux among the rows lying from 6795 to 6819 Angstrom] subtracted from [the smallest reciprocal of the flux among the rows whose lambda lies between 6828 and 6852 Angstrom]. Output -0.0033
